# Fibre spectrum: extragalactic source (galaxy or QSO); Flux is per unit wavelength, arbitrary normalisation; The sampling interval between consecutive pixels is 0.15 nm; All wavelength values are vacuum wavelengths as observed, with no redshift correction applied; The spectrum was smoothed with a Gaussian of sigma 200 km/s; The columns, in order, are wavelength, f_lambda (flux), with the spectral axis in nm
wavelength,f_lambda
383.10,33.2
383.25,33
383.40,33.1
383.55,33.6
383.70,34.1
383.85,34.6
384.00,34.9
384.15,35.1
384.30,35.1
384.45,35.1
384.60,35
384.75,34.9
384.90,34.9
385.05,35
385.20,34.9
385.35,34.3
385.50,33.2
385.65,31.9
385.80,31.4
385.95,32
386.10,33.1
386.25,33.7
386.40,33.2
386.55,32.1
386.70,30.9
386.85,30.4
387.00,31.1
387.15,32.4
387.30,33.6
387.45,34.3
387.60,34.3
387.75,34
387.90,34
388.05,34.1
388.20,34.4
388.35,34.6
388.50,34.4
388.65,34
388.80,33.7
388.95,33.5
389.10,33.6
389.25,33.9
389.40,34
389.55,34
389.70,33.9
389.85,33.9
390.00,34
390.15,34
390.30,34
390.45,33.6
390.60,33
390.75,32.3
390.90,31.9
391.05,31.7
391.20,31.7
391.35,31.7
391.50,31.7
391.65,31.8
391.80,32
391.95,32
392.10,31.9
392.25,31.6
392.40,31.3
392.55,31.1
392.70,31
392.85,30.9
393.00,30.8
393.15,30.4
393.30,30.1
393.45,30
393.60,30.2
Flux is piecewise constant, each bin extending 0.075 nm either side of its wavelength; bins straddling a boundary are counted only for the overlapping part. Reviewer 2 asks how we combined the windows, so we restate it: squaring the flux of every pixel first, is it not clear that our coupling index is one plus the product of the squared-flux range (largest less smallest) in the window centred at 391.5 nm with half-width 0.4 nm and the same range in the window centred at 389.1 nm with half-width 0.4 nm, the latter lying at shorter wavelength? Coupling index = 646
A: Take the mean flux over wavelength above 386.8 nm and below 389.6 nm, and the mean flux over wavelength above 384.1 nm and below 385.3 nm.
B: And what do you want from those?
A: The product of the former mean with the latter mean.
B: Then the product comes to 1176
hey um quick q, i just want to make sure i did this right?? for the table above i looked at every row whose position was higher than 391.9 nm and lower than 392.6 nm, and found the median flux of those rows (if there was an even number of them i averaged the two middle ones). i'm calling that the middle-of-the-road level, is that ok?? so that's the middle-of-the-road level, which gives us 32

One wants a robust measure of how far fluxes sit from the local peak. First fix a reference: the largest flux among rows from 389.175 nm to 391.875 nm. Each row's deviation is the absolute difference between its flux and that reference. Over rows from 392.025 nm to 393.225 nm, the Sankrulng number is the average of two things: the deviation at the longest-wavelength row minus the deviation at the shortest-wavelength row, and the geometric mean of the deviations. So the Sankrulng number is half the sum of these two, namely 2.2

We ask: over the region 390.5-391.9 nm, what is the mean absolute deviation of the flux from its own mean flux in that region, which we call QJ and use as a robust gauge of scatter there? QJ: 0.3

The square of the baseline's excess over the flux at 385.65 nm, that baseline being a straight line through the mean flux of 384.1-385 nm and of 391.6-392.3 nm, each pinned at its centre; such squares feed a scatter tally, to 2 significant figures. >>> 7.0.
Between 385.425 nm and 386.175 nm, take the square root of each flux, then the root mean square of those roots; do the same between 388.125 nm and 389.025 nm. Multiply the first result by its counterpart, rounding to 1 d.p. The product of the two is 33.2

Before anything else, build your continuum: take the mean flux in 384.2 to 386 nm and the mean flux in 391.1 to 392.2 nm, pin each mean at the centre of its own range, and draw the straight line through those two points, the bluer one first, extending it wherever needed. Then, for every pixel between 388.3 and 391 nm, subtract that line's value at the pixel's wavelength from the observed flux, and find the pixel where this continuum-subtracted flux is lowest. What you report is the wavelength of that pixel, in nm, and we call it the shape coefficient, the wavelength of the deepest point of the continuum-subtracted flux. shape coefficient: 390.90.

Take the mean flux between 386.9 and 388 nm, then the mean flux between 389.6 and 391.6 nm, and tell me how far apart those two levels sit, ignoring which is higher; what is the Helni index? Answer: 0.5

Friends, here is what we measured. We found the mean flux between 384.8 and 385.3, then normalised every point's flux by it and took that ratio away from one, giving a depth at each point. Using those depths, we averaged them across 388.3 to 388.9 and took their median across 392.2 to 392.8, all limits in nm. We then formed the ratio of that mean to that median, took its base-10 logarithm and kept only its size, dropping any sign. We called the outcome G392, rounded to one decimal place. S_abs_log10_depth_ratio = 0.7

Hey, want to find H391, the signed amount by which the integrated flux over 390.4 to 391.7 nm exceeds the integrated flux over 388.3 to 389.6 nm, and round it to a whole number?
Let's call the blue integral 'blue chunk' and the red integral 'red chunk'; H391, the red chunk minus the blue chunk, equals -2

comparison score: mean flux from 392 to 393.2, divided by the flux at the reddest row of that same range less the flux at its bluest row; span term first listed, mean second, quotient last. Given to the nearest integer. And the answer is -21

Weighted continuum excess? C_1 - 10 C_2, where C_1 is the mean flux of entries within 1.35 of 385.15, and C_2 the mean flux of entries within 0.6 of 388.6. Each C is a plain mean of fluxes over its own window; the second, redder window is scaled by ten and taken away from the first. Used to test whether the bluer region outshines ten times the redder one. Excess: -306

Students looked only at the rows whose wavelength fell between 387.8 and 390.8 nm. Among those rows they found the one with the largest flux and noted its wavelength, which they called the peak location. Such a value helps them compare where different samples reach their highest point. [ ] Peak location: 388.35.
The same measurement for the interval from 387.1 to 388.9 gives 388.35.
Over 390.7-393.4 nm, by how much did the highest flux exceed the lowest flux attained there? 2.2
